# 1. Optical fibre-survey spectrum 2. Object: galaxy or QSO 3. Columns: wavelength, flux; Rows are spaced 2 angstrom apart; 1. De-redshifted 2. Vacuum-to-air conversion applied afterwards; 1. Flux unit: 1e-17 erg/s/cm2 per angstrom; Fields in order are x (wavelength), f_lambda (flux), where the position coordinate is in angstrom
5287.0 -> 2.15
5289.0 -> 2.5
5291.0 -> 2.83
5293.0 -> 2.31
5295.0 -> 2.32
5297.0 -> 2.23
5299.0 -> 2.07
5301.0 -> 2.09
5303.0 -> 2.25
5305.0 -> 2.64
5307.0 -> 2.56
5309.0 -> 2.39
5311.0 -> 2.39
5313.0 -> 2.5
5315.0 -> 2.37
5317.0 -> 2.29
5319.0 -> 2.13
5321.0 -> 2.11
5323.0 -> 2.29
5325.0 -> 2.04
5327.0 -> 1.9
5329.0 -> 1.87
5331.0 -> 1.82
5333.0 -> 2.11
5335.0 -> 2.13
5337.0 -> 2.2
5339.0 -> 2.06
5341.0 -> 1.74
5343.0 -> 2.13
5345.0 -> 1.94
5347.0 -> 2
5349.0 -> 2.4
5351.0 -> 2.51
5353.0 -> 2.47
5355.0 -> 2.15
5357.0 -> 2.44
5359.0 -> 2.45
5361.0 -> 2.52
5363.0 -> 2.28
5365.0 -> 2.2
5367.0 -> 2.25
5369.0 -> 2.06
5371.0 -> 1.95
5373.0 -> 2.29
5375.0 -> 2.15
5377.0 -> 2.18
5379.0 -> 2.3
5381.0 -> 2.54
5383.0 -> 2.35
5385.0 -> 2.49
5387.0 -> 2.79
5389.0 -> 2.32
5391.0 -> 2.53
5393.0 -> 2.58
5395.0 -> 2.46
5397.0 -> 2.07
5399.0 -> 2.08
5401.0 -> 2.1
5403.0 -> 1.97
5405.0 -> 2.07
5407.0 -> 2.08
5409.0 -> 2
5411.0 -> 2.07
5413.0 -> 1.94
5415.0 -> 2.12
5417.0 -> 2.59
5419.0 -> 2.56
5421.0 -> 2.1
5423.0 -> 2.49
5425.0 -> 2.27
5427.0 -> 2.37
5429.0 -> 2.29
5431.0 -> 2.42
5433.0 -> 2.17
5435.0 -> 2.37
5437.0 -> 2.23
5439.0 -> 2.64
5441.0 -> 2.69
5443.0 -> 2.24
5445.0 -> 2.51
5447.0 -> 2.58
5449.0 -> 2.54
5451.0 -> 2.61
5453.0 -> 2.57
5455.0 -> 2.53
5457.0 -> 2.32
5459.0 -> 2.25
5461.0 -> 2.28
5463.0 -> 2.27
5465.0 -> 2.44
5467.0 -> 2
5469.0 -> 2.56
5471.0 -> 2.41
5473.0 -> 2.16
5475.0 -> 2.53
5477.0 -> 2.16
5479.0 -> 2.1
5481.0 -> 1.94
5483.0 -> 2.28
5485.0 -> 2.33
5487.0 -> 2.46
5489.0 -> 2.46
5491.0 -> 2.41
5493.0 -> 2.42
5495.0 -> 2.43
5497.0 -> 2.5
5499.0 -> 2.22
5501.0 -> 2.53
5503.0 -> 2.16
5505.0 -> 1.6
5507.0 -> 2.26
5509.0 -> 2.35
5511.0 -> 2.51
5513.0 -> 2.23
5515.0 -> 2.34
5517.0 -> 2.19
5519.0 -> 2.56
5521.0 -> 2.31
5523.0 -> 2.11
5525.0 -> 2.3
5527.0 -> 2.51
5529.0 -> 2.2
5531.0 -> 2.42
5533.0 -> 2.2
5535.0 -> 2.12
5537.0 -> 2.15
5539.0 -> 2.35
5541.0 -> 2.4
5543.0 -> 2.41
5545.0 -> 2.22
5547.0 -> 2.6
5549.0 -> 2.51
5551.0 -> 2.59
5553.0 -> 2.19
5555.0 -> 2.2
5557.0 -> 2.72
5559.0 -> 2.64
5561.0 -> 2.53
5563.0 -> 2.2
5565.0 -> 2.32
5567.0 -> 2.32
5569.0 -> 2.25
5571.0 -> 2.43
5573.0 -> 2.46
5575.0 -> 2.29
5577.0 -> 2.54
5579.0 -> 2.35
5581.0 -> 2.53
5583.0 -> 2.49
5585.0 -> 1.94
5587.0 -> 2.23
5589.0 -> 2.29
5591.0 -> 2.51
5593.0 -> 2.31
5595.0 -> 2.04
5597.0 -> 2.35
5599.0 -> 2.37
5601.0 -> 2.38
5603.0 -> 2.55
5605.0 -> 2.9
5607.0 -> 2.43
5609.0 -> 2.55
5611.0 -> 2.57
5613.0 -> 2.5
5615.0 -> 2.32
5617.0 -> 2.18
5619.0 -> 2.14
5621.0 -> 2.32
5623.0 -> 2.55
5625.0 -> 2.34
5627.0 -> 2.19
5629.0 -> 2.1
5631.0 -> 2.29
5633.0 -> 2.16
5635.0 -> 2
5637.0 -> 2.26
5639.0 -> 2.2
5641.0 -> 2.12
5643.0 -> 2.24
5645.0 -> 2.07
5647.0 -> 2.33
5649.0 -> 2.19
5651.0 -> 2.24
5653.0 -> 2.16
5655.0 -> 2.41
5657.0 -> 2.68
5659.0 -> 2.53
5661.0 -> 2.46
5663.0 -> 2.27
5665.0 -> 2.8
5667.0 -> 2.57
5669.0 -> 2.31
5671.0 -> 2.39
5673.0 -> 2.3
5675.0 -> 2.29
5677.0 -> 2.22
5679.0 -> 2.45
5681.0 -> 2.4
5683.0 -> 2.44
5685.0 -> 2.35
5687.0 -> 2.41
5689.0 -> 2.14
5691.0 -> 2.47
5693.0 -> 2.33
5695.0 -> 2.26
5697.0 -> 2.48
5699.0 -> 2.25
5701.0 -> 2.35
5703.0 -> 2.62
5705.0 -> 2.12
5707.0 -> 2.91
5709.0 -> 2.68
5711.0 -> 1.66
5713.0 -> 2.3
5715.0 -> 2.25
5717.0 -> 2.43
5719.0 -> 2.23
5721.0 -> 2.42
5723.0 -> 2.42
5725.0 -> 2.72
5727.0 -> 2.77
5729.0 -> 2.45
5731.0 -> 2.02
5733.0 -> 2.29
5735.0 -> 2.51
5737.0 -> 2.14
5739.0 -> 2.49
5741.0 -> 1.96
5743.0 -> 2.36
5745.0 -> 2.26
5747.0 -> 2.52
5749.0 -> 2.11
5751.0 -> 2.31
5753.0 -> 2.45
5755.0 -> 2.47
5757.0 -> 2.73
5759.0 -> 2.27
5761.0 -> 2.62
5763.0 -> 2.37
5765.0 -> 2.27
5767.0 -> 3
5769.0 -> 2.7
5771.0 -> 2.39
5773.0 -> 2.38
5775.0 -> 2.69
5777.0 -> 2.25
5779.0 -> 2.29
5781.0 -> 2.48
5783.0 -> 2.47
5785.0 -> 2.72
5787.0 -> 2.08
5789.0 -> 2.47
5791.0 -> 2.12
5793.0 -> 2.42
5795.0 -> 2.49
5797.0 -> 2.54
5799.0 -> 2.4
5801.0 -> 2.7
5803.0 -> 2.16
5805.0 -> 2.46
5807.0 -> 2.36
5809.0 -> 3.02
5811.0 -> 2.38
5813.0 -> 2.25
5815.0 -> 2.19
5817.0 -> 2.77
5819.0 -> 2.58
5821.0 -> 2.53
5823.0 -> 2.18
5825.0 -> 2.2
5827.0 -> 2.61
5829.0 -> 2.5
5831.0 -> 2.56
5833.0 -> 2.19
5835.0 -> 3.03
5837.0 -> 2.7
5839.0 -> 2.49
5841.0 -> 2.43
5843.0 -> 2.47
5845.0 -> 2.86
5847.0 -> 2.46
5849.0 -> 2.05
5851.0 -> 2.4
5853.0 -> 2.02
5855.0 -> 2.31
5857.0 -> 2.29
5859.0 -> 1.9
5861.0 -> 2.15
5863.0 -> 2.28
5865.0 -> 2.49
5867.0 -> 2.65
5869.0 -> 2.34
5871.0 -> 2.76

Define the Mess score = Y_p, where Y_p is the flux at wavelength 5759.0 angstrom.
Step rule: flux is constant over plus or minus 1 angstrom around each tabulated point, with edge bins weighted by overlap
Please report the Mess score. 2.27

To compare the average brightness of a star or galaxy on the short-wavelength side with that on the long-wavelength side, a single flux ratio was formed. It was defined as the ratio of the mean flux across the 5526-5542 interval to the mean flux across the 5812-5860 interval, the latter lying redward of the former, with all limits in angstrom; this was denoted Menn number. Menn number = 0.95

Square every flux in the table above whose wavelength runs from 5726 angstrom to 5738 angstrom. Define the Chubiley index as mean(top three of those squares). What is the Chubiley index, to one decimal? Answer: 6.7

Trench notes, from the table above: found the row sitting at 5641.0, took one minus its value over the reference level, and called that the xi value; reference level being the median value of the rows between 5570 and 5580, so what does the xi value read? 0.13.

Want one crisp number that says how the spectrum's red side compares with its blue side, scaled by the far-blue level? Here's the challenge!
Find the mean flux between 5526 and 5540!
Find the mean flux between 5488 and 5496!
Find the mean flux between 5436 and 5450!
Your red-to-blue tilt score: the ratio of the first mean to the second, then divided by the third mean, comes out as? 0.38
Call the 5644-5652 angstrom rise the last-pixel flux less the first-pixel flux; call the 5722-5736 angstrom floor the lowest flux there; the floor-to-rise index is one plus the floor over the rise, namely 13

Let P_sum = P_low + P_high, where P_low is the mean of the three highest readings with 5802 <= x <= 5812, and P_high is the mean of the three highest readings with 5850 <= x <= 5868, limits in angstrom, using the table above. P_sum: 5.13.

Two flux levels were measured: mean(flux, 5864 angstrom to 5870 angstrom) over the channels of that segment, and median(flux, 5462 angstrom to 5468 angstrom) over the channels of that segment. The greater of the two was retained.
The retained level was 2.49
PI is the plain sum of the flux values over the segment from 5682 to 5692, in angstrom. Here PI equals 11.8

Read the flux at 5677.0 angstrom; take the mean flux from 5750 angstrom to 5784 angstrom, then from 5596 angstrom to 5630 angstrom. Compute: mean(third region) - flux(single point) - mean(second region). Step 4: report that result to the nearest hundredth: -2.30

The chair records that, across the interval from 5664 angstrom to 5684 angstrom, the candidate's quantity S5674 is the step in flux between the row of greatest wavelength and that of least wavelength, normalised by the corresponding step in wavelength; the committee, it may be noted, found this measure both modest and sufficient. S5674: -0.020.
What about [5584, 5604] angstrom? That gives 0.034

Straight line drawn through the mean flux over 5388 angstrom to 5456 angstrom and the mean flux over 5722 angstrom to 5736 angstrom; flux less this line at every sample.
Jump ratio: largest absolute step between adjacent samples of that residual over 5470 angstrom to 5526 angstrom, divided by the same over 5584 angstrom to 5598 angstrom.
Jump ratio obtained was 2.13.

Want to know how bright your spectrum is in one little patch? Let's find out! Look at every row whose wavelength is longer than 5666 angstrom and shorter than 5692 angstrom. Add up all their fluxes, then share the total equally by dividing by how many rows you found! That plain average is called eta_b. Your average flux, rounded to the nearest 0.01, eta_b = 2.36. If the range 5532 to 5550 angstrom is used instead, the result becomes 2.33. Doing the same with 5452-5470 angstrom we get 2.36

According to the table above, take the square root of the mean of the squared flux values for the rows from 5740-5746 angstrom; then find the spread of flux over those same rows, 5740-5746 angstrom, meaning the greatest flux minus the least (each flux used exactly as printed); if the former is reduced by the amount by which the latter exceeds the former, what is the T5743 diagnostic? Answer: 4.00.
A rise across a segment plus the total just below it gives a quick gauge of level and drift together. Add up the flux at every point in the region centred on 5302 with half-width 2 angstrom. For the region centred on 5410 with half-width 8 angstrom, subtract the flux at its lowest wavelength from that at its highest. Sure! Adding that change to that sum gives 5.0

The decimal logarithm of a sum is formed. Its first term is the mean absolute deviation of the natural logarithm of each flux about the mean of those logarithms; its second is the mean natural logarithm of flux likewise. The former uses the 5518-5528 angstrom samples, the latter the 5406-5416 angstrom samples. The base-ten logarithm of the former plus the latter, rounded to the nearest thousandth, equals -0.112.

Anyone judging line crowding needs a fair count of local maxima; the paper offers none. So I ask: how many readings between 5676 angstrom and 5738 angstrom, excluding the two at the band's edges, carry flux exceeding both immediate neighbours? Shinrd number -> 11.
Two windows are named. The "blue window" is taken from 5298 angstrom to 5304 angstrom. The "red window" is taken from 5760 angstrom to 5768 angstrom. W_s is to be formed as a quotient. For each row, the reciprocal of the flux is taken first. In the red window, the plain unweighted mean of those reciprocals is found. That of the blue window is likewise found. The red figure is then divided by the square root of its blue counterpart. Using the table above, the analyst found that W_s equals 0.576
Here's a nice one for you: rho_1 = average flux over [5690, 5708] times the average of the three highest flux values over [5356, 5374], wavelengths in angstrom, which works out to 5.98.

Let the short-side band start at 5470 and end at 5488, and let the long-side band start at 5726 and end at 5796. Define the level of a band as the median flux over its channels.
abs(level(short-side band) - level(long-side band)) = 0.140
